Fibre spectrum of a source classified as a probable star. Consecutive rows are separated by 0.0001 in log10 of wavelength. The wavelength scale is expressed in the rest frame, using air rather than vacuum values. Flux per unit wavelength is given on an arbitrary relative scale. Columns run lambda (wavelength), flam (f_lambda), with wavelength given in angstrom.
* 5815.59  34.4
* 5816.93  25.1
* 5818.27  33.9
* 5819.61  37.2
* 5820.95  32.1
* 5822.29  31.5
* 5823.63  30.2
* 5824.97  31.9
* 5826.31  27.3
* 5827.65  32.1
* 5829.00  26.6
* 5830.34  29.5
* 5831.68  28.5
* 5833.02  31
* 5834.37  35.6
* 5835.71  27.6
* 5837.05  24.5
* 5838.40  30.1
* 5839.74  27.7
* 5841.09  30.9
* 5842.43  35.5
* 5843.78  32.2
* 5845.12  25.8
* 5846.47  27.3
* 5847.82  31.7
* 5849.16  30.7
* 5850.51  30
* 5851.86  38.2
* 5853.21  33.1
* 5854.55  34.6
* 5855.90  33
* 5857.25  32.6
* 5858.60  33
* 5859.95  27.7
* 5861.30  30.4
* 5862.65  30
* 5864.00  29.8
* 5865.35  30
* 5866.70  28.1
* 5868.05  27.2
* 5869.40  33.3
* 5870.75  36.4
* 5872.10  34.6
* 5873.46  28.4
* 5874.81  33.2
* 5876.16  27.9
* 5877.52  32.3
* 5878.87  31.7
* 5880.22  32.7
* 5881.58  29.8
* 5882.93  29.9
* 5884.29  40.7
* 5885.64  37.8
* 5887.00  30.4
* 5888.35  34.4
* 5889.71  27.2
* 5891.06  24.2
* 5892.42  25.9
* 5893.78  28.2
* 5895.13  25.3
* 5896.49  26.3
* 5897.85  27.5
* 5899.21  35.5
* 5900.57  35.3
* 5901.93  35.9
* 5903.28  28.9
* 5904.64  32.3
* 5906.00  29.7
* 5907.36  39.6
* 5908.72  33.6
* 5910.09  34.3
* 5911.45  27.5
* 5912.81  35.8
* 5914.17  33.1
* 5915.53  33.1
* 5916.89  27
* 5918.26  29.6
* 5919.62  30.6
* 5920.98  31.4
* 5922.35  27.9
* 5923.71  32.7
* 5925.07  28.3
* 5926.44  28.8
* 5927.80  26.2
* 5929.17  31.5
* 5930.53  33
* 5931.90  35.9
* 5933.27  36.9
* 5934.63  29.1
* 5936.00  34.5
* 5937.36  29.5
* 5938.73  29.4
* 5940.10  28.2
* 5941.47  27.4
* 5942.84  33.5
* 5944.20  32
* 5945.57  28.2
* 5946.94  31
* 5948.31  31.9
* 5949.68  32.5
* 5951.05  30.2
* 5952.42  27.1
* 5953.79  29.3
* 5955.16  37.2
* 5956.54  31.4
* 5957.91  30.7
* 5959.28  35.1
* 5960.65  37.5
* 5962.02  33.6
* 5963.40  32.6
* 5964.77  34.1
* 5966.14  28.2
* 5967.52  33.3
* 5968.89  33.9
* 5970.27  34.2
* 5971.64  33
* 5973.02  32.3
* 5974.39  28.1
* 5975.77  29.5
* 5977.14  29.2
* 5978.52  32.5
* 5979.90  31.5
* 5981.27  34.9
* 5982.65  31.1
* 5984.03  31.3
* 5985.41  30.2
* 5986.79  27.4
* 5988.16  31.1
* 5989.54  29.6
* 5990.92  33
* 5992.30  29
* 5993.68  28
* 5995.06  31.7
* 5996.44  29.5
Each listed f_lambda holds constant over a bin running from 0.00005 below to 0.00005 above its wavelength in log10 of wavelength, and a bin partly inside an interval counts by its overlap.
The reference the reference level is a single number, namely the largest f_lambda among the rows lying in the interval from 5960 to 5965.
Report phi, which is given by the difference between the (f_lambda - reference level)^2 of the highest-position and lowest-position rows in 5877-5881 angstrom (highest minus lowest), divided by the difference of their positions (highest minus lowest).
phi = -1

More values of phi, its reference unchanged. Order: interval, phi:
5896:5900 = -45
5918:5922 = -9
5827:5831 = 13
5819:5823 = 13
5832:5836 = 21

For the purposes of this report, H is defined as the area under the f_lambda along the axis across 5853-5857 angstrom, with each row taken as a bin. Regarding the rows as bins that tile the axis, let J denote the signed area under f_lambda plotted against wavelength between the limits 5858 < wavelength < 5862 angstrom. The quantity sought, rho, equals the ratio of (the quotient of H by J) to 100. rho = 0.0111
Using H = 134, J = 121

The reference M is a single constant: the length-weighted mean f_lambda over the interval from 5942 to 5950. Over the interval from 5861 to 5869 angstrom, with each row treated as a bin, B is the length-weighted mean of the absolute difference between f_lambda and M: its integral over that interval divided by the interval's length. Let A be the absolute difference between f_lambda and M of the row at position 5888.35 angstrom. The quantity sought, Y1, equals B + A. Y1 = 5.2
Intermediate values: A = 3.0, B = 2.2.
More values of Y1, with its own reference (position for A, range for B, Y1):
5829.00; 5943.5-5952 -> 6.1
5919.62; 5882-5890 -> 5.0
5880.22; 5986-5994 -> 3.5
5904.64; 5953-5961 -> 3.8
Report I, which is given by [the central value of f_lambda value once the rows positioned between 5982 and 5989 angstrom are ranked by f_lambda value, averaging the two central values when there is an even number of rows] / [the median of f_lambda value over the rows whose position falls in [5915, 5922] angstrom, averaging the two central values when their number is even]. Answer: 1.02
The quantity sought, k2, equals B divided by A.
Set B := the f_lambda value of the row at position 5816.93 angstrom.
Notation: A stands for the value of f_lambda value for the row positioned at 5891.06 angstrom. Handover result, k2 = 1.0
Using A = 24.2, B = 25.1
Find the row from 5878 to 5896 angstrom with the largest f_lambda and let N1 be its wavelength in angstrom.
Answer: 5884.29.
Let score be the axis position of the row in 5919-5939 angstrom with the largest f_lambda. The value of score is 5933.27 angstrom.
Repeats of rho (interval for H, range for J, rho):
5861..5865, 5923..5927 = 0.0100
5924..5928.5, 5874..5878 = 0.0102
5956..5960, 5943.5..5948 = 0.0095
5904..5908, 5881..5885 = 0.0101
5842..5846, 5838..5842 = 0.0103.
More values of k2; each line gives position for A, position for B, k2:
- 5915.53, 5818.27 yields 1.0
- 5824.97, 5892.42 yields 0.8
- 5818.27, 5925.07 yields 0.8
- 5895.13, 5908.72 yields 1.3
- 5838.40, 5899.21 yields 1.2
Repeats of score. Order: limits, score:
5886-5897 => 5888.35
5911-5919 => 5912.81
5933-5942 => 5933.27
